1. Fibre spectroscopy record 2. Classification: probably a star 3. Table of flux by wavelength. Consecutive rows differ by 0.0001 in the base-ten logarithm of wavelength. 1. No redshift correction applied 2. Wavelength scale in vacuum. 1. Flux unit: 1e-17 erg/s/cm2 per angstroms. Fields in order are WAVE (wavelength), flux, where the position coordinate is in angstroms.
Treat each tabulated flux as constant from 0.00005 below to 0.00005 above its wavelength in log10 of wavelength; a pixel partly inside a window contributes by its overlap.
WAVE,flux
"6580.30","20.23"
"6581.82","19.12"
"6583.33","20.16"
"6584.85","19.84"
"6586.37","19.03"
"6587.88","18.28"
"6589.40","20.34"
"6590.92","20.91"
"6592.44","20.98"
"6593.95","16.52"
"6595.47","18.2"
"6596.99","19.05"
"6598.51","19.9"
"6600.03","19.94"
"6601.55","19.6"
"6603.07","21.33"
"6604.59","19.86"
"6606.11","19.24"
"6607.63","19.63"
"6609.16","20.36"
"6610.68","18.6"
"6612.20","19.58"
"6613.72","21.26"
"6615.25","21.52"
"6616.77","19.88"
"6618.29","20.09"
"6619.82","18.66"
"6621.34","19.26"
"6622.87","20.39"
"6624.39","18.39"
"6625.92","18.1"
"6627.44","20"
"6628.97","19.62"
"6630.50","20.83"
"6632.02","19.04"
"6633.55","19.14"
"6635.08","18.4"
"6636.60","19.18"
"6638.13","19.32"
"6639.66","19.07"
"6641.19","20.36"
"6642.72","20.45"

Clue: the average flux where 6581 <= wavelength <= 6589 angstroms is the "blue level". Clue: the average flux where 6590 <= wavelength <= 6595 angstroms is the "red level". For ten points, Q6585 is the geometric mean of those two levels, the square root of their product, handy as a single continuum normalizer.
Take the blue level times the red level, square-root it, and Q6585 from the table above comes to 19.4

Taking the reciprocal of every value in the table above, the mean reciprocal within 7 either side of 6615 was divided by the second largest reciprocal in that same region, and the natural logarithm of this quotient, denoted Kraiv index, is -0.06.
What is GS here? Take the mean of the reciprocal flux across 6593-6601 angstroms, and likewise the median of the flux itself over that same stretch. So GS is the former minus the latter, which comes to -19.0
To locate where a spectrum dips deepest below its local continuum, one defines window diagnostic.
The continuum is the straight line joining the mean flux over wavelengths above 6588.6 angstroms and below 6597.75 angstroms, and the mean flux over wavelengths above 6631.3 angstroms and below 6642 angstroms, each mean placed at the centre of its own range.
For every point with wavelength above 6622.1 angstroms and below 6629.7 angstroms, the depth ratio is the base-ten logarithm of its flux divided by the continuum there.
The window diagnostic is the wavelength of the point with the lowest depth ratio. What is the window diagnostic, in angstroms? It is 6625.92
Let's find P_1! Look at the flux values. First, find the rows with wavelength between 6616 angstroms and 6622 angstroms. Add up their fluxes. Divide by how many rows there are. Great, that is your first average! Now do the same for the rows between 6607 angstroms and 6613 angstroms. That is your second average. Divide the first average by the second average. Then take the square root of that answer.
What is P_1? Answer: 1.00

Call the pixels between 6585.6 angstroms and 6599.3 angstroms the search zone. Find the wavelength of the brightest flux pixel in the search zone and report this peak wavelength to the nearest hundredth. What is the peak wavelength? 6592.44 angstroms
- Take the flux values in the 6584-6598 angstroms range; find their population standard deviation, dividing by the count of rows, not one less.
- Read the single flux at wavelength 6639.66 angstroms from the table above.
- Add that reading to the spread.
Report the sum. 20.4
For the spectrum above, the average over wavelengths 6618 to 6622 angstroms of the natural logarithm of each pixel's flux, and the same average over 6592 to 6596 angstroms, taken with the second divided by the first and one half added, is 1.485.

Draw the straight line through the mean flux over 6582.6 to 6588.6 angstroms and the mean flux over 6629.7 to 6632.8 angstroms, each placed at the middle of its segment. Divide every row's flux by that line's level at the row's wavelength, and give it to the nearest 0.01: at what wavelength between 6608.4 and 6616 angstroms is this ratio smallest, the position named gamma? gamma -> 6610.68 angstroms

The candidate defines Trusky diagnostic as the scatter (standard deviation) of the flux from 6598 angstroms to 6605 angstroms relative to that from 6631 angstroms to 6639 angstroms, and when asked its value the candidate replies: 1.9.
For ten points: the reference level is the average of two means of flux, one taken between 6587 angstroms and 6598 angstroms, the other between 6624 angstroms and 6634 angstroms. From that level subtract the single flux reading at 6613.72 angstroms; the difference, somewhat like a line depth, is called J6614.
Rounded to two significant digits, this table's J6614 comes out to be -2.0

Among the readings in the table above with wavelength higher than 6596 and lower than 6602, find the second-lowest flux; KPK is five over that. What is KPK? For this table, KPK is 0.255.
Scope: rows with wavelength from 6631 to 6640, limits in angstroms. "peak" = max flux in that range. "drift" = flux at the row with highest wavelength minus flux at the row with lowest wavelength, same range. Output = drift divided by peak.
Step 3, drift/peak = 0.00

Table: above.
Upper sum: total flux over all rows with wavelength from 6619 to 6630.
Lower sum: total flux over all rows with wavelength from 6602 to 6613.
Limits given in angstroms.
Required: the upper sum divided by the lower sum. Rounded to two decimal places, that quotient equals 0.97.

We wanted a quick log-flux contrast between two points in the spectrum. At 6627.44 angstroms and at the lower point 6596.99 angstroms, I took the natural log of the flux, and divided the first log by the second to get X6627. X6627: 1.02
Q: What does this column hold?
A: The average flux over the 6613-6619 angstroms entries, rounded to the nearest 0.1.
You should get 20.7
